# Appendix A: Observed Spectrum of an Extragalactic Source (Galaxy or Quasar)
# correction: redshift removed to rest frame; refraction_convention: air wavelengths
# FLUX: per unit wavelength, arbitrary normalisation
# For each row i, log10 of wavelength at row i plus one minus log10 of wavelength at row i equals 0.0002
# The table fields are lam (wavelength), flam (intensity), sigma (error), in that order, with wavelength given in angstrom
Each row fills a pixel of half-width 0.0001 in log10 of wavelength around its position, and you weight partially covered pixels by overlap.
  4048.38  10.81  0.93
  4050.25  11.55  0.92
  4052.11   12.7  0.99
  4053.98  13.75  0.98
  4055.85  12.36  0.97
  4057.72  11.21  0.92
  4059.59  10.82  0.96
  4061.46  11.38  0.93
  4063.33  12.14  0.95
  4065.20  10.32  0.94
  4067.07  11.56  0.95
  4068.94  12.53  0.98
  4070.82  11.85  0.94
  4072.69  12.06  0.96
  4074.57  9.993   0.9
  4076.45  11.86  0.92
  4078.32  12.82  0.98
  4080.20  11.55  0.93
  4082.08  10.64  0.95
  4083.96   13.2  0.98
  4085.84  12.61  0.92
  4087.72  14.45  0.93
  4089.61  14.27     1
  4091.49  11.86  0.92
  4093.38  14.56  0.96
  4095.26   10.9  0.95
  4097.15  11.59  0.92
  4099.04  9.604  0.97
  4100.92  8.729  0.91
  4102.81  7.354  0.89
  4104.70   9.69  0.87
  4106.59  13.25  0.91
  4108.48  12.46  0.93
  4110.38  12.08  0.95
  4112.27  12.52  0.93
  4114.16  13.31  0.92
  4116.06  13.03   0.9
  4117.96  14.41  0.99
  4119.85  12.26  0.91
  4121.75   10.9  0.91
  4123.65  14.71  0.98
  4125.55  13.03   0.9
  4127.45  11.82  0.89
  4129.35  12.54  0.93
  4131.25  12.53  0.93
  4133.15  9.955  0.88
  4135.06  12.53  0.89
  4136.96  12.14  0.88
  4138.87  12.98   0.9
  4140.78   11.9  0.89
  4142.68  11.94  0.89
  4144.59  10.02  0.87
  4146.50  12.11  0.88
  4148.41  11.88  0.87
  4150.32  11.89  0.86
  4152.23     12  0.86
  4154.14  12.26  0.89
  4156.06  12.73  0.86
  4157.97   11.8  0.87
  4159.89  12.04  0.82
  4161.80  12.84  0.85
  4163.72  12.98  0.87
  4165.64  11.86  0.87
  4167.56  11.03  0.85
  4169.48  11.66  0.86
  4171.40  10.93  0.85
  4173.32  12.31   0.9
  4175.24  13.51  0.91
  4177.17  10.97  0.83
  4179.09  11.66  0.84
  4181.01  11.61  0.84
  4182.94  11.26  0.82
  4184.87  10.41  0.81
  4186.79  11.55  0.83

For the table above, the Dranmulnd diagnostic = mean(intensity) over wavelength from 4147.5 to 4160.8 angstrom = 12.1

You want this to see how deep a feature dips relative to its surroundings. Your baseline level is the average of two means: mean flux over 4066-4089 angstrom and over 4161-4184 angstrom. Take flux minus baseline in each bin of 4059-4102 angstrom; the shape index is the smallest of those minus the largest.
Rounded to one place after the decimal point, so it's -5.8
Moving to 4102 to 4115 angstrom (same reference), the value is -6.0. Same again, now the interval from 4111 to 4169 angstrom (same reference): -4.8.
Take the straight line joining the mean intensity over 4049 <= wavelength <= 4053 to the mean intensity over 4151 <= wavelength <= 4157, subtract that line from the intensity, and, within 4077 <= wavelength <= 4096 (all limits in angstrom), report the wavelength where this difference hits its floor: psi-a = 4082.08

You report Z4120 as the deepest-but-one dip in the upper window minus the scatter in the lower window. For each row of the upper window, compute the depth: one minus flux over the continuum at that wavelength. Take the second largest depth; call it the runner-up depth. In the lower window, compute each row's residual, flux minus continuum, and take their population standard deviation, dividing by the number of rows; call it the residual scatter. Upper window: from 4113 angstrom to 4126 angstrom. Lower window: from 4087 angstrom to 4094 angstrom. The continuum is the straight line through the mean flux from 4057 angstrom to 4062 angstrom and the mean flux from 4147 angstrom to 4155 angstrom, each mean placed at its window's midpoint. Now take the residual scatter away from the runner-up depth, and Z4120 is -1.2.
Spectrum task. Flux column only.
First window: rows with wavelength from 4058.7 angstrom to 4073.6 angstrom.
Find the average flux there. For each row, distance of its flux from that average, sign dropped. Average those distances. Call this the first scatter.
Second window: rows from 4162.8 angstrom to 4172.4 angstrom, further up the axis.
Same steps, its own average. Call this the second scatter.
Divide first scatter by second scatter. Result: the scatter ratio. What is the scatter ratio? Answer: 0.97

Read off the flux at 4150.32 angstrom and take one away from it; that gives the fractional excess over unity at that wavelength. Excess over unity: 10.9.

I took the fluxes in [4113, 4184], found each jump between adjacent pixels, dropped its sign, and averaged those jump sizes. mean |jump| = 1.02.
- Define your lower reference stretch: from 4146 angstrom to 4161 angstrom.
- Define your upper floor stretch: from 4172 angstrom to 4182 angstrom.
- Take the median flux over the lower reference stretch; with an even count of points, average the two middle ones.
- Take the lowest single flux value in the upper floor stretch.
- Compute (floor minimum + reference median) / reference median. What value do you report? 1.91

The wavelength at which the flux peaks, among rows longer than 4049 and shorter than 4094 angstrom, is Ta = 4093.38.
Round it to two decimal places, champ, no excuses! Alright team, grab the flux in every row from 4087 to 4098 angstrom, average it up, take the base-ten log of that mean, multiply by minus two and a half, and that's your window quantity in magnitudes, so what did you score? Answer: -2.78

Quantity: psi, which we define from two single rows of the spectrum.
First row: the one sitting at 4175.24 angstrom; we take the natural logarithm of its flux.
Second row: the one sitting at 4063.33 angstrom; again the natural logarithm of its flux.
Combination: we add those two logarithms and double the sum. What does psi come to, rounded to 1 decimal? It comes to 10.2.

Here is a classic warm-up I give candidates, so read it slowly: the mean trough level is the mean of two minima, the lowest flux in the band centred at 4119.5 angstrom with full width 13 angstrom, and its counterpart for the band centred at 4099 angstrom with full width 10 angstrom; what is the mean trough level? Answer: 9.1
